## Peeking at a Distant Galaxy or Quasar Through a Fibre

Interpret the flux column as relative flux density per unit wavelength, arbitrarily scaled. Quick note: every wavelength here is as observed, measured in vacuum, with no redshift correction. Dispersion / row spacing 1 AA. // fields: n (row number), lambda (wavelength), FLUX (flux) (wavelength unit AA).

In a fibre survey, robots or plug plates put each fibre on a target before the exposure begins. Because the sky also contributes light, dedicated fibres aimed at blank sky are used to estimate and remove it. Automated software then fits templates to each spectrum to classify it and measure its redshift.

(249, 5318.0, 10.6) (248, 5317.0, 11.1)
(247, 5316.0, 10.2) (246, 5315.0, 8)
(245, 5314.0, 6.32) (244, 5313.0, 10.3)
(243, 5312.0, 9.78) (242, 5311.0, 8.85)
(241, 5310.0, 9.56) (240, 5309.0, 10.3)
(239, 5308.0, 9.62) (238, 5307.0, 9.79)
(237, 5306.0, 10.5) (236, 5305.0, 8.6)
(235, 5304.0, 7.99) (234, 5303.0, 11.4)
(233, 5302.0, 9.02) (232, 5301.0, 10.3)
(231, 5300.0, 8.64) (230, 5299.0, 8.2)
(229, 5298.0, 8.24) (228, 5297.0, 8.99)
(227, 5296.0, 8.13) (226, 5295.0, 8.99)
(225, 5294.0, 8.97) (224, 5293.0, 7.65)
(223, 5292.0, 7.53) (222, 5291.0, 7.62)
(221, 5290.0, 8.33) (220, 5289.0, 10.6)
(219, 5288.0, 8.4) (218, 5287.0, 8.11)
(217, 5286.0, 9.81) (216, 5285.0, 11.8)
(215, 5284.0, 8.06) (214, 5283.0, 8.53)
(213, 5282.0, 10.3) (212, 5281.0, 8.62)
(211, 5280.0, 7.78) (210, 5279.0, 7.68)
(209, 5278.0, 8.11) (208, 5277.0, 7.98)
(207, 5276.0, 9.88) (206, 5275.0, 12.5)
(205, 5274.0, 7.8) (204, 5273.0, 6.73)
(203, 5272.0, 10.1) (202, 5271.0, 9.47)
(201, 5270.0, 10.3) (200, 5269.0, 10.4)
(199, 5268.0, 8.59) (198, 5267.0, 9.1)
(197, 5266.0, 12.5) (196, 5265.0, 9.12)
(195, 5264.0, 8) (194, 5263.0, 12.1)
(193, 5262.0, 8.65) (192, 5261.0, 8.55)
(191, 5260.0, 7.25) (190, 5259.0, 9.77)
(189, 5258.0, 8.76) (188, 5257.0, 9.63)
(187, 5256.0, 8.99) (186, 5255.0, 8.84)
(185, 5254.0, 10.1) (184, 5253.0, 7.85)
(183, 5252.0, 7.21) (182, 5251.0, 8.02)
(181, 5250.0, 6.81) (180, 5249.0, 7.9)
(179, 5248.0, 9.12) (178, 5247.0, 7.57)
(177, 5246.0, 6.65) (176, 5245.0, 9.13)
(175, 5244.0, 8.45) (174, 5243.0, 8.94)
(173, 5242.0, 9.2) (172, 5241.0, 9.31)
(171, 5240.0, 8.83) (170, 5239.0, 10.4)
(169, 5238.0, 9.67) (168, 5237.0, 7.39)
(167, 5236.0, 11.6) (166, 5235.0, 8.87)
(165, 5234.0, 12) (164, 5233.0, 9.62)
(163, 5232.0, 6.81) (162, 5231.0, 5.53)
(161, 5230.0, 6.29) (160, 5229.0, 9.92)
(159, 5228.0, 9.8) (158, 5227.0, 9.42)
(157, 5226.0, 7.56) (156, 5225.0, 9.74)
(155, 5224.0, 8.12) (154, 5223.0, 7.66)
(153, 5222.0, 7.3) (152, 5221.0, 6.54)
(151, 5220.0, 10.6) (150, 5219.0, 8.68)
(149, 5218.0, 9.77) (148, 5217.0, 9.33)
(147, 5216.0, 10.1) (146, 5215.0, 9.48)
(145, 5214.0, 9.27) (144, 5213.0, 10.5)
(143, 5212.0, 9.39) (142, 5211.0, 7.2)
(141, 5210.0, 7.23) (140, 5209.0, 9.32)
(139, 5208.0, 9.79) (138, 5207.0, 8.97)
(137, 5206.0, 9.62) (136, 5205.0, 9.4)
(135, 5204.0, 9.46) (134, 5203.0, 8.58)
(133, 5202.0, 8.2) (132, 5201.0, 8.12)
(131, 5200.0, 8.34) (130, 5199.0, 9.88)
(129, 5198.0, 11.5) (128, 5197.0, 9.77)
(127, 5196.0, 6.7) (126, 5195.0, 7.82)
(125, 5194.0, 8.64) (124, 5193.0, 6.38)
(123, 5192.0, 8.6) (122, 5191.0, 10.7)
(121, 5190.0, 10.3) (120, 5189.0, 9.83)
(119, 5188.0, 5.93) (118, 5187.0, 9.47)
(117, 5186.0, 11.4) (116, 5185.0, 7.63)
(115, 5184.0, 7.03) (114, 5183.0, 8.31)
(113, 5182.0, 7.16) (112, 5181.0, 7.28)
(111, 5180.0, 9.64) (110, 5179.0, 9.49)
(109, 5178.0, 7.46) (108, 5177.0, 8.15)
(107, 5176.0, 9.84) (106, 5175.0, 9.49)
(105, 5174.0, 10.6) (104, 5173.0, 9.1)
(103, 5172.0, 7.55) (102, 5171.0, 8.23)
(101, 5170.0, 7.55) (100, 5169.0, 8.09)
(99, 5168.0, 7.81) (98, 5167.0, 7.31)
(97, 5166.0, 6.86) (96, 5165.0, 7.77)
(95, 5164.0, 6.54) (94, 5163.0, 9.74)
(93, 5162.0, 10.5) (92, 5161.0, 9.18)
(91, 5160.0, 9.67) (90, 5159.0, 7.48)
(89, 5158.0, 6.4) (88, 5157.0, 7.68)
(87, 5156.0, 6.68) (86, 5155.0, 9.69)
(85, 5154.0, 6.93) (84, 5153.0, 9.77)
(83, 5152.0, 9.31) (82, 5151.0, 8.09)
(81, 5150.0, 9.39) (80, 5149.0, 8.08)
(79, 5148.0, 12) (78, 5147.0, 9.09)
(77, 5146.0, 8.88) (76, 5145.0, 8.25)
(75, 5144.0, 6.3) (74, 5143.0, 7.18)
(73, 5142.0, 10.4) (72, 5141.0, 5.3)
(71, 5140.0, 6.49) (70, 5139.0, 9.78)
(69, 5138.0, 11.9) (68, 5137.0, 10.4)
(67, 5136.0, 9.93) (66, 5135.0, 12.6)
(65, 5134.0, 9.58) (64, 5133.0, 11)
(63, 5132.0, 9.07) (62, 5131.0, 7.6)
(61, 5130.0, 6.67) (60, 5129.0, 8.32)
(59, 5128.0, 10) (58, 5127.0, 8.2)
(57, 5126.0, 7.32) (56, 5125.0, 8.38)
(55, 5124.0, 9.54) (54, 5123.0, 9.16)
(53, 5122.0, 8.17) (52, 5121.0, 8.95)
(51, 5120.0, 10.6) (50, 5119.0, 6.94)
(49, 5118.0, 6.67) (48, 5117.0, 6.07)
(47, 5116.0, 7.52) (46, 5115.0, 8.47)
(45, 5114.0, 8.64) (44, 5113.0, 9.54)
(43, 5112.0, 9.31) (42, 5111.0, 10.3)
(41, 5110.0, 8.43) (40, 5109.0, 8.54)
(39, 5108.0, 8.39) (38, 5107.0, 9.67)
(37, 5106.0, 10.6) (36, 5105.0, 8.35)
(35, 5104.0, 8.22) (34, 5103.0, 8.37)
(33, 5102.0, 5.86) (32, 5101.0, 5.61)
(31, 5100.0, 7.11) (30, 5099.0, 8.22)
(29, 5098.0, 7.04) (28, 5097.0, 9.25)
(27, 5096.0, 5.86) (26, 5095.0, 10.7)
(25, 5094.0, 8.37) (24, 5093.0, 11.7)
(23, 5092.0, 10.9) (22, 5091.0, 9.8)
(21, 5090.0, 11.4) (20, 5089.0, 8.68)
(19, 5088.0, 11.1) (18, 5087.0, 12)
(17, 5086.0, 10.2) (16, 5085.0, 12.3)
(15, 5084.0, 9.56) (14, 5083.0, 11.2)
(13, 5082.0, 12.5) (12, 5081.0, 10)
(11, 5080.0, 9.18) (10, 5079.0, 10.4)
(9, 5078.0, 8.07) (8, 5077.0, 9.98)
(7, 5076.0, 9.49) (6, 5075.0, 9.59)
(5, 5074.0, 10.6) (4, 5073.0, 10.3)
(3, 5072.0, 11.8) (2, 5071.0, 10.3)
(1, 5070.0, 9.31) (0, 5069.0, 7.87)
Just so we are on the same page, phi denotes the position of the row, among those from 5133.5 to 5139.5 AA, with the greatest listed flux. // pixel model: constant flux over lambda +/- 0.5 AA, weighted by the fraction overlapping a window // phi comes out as 5135.0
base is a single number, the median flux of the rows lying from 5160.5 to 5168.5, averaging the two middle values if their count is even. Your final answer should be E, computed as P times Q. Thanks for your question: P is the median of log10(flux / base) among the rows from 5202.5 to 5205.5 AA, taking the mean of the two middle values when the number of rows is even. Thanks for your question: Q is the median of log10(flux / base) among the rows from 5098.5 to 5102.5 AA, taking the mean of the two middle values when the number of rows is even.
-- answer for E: -0.0067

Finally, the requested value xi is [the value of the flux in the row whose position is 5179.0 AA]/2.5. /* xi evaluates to 3.8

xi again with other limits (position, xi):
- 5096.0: 2.3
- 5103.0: 3.3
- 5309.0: 4.1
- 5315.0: 3.2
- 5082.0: 5.0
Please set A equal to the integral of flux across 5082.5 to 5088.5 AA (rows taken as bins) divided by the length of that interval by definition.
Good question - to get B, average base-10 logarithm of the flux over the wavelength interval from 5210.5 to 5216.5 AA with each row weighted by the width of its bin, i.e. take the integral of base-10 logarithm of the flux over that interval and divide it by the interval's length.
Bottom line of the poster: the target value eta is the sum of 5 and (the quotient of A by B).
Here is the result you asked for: 16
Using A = 11.1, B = 0.97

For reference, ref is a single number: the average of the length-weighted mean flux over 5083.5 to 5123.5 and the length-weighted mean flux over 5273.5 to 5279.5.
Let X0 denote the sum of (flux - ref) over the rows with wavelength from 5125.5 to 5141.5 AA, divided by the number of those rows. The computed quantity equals 0.1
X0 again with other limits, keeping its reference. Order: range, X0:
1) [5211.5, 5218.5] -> 0.7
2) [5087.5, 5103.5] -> -0.2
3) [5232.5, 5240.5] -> 0.8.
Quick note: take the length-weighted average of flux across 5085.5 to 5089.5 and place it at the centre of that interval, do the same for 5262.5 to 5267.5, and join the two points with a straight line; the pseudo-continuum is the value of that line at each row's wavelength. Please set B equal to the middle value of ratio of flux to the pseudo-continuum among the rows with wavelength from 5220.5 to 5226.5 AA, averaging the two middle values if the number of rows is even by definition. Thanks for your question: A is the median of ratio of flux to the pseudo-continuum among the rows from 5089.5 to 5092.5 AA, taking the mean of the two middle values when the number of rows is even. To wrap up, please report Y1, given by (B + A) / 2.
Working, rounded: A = 1.04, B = 0.74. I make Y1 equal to 0.89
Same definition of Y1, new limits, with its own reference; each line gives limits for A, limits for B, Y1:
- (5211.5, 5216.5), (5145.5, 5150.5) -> 0.90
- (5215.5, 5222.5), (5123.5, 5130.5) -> 0.85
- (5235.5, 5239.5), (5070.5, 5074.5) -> 0.99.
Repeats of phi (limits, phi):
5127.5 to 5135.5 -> 5135.0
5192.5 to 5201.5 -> 5198.0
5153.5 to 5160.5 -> 5155.0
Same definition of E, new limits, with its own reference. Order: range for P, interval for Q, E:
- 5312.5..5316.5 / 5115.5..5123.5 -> 0.0002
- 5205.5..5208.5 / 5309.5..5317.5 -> 0.0086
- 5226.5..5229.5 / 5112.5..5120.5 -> 0.0010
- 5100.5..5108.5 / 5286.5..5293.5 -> 0.0005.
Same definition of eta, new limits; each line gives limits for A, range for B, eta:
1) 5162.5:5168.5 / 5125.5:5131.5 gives 14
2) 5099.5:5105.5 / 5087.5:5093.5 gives 12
